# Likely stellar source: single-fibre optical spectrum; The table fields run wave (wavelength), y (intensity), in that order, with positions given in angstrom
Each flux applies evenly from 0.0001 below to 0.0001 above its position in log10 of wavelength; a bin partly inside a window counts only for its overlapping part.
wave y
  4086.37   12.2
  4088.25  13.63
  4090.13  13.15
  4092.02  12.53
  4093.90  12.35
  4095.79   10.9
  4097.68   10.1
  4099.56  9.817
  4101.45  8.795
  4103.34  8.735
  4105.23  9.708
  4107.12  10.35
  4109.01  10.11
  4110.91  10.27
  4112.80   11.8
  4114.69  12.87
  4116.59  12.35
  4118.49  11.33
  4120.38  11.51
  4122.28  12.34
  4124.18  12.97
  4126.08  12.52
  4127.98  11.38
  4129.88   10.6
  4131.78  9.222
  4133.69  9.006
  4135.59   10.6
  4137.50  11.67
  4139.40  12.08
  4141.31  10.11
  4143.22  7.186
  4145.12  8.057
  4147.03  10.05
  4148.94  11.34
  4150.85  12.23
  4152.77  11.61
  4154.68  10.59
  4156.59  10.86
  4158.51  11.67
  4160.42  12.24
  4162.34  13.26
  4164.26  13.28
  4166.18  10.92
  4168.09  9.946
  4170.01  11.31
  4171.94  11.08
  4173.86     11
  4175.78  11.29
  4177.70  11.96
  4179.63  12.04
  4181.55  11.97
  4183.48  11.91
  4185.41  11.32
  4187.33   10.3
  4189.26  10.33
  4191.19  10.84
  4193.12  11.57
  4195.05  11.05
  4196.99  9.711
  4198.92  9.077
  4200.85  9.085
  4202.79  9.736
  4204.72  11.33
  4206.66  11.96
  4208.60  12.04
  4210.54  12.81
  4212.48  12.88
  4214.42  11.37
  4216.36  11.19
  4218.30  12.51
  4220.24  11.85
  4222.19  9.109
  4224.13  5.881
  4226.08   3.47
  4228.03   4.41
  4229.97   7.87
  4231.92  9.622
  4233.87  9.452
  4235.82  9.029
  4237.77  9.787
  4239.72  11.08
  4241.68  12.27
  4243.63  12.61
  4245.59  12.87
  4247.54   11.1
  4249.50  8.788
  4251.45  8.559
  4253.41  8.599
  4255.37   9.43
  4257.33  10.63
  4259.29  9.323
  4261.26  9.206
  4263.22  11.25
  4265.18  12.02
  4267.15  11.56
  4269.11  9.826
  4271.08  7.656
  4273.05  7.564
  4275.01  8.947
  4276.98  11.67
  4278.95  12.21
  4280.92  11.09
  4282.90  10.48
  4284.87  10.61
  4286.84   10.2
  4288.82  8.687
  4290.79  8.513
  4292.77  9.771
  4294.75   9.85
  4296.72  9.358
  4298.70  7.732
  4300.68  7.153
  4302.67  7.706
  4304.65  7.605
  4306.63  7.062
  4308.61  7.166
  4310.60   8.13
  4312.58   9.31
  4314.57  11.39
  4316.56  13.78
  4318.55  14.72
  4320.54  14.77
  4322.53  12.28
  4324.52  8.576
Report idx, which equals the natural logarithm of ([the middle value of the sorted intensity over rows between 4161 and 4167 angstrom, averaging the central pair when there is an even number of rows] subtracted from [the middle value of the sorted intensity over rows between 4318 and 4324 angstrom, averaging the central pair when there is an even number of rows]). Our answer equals 0.4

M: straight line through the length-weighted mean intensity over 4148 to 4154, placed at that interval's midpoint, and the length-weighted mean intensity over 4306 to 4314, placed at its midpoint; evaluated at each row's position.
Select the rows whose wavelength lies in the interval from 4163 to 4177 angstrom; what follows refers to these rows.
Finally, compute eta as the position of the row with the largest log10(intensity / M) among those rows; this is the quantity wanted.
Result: 4164.26 angstrom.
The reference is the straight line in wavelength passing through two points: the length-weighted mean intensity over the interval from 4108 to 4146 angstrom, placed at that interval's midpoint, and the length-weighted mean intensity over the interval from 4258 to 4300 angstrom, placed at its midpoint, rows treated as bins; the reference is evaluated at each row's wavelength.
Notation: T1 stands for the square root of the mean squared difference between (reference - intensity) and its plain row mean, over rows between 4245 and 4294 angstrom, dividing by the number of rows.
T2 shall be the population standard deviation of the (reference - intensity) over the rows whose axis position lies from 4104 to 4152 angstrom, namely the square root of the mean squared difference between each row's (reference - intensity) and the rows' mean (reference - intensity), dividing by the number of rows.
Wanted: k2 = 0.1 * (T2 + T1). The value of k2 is 0.29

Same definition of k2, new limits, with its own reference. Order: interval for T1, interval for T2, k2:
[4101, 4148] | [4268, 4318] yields 0.33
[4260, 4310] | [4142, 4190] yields 0.29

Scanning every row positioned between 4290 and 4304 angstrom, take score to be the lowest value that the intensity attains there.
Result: 7.153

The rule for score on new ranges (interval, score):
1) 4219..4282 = 3.47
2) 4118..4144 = 7.186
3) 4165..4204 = 9.077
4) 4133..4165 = 7.186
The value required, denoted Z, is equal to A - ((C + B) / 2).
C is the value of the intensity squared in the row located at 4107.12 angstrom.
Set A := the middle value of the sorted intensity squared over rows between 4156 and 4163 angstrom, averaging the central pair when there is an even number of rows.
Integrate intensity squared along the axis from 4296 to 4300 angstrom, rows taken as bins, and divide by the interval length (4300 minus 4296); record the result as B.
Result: 54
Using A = 143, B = 71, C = 107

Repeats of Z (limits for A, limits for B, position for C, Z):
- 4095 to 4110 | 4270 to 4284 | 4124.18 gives -36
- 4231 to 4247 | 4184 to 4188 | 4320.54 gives -60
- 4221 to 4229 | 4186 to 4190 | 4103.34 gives -65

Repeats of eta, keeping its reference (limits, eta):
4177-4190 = 4179.63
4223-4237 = 4231.92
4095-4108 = 4095.79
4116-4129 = 4124.18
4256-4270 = 4265.18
